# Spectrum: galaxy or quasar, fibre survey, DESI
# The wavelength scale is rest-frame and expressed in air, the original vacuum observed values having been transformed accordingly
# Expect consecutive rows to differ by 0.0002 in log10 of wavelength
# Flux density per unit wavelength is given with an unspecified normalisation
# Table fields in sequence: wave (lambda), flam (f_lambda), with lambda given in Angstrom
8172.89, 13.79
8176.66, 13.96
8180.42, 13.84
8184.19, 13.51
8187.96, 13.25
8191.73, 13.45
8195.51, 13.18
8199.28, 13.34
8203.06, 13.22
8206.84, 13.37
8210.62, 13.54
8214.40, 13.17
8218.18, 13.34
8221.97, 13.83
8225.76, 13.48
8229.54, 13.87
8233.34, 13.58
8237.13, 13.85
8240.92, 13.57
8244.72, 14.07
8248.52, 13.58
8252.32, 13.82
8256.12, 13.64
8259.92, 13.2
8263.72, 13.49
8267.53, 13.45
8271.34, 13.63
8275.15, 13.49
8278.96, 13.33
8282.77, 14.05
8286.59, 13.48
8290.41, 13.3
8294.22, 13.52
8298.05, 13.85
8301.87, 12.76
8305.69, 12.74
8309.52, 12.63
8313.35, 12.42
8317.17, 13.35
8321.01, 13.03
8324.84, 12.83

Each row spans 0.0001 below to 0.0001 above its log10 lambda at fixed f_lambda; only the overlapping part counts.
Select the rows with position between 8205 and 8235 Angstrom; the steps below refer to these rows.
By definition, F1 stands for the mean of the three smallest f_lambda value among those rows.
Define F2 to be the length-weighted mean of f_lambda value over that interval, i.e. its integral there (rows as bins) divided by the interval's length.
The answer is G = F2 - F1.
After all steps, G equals 0.228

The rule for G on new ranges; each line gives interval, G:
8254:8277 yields 0.109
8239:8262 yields 0.199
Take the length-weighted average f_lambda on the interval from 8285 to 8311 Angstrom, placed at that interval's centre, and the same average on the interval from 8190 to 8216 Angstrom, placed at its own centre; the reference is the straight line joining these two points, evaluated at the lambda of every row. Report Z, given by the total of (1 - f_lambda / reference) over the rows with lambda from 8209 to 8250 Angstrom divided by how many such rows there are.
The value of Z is -0.0256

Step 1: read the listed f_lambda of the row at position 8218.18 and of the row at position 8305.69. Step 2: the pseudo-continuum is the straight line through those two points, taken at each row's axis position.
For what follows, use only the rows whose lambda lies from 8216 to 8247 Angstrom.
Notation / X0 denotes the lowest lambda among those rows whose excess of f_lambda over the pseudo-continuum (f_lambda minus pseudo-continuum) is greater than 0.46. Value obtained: 8221.97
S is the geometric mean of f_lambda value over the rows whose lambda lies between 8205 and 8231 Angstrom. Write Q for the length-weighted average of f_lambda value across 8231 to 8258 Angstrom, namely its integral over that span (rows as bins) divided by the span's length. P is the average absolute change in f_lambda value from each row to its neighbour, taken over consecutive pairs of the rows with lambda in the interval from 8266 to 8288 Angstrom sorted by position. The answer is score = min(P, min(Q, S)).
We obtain 0.35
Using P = 0.35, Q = 13.7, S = 13.5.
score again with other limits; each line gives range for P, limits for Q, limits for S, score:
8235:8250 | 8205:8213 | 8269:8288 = 0.42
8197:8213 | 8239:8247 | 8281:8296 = 0.15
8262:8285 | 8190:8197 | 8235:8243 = 0.25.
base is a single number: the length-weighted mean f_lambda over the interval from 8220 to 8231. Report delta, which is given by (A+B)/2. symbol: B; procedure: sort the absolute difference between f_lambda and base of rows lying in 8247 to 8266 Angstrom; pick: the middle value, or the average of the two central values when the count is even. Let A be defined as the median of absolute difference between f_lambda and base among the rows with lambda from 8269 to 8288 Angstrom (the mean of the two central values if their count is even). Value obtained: 0.19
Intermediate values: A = 0.24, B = 0.14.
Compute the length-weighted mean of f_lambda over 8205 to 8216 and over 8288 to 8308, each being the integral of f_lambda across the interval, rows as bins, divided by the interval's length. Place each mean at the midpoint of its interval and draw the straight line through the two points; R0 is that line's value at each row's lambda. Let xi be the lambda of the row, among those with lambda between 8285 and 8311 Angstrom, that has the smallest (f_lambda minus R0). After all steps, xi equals 8309.52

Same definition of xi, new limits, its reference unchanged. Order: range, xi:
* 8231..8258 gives 8233.34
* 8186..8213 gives 8195.51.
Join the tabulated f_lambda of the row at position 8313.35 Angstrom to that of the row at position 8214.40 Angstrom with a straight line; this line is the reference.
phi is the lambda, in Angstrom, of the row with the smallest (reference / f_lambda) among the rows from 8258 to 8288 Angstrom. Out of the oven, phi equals 8282.77 Angstrom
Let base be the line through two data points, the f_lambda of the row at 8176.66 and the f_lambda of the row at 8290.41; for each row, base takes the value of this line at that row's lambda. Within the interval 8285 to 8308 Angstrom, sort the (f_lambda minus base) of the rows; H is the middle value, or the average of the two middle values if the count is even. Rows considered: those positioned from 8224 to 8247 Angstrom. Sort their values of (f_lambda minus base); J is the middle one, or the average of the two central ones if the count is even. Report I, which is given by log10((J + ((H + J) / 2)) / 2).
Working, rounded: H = 0.079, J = 0.100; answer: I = -1.02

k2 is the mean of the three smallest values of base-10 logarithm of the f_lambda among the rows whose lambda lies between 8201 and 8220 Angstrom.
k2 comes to 1.12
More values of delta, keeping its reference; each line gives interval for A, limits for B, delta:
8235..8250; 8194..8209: 0.29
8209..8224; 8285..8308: 0.31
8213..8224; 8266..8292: 0.33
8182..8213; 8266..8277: 0.30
